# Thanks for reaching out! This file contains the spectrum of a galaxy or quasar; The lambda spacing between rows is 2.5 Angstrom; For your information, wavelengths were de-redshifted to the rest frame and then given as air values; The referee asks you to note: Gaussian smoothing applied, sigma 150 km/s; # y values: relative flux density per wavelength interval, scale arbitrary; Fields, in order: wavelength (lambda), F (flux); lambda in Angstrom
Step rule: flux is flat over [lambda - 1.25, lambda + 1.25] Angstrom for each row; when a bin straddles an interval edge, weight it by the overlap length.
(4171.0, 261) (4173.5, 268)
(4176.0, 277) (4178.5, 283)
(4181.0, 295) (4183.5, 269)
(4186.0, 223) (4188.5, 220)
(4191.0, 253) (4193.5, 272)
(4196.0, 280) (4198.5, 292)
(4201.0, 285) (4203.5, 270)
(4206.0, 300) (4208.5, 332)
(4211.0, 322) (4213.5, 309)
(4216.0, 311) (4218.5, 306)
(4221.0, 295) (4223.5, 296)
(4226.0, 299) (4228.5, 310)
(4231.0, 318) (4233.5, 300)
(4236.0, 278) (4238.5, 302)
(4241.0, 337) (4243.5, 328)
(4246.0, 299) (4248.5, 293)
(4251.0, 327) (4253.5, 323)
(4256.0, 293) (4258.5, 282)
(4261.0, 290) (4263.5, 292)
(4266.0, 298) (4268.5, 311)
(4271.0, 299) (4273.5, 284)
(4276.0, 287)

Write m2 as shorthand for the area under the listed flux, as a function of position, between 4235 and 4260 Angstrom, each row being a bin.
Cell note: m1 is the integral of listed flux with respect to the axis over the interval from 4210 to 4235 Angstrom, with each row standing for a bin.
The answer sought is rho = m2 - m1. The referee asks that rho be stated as 4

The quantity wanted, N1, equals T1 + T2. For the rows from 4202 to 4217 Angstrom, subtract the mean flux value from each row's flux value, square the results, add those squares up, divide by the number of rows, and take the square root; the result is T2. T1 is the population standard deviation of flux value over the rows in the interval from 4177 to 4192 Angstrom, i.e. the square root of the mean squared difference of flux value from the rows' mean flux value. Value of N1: 47.8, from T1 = 28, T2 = 20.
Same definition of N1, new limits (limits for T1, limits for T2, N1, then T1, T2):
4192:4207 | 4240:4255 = 26.7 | 11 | 16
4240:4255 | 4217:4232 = 24.3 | 16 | 8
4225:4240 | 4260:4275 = 20.8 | 12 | 8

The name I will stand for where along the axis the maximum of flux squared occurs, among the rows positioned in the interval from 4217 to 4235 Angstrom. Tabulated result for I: 4231.0 Angstrom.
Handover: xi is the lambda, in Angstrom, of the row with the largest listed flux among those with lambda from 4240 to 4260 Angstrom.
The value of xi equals 4241.0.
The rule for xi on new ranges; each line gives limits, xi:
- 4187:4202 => 4198.5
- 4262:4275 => 4268.5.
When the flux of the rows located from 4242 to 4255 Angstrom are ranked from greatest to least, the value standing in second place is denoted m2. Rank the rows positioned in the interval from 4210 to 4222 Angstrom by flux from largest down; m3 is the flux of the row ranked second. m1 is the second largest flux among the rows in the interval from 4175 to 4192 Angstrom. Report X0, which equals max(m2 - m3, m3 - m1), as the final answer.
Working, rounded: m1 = 283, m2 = 327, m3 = 311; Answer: 28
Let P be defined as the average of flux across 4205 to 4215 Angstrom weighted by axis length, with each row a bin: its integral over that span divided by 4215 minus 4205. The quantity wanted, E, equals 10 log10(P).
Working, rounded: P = 316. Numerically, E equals 25.0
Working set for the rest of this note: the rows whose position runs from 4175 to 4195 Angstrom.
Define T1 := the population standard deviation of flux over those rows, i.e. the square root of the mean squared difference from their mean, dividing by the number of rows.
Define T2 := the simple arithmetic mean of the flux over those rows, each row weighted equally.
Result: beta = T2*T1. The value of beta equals 6710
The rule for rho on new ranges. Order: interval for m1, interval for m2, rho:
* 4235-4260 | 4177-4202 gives -980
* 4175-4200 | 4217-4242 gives 934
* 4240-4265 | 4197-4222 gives -99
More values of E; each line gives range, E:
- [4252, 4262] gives 24.7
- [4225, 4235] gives 24.9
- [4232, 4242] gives 24.8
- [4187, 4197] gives 24.1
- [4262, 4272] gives 24.8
